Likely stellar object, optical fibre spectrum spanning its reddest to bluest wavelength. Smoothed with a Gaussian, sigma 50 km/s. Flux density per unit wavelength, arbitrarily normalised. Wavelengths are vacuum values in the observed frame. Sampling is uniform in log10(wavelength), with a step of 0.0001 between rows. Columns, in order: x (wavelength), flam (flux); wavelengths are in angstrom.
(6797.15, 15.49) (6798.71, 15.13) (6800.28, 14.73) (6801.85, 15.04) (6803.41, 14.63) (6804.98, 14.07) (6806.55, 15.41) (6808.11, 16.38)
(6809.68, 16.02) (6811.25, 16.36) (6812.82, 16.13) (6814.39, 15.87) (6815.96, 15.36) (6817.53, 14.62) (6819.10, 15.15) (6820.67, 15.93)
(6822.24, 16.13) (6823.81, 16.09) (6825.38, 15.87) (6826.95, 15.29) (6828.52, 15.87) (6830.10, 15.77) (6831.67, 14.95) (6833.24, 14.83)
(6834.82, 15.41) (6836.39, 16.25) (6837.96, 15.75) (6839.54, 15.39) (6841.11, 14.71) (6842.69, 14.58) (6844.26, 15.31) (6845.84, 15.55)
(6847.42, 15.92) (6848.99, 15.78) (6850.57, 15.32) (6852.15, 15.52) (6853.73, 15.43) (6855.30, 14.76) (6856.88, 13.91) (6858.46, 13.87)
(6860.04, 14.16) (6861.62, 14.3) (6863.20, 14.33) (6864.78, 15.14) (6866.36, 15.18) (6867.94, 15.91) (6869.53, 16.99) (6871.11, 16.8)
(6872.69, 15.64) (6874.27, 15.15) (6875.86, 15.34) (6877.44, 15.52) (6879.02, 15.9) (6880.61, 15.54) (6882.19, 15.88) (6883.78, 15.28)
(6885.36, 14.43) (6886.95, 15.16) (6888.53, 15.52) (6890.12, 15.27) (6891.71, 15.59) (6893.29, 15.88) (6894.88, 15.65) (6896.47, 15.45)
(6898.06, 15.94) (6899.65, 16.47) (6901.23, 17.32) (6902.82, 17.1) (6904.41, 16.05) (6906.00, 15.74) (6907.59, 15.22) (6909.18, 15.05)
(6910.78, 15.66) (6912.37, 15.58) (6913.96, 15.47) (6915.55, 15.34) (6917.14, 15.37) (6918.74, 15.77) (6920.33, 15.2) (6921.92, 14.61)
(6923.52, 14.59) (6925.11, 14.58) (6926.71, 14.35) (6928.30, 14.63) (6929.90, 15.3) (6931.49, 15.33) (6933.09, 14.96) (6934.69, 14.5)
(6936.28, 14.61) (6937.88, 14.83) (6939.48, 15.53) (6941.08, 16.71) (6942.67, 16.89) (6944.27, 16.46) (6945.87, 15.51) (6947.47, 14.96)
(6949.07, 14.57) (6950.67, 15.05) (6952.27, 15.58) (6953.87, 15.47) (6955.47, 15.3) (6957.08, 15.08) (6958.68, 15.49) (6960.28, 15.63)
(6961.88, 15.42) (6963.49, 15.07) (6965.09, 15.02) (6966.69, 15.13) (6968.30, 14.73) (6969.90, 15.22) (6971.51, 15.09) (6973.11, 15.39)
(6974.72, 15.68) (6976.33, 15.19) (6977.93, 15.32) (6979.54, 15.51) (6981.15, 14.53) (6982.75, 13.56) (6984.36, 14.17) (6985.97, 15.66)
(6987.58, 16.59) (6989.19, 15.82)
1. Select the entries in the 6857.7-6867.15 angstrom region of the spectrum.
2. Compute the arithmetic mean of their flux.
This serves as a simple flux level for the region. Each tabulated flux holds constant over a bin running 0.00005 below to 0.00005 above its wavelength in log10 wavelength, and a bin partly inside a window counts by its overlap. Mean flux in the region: 14.5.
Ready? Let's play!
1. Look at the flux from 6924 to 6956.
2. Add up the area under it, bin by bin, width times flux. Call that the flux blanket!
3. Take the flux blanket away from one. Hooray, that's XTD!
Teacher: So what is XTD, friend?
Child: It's -487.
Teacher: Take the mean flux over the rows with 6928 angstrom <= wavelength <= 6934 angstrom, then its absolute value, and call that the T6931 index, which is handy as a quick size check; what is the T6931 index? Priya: 15.1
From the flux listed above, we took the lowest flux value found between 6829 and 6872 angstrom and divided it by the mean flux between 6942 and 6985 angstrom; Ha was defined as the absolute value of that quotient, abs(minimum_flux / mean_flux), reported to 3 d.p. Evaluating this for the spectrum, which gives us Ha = 0.911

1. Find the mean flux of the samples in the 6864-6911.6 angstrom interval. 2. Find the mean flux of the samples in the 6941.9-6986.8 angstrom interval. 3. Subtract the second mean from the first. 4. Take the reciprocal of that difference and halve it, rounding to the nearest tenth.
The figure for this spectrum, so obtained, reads 1.0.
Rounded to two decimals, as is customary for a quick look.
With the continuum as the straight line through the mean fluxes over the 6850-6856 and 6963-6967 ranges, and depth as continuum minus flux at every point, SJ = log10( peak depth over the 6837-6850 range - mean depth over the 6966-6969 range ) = -0.26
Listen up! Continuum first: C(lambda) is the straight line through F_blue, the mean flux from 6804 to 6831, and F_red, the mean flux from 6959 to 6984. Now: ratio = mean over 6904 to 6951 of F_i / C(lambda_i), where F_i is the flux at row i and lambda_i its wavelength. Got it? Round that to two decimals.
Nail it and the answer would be 1.00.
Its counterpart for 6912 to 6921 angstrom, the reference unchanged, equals 1.01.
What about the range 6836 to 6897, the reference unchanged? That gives 0.99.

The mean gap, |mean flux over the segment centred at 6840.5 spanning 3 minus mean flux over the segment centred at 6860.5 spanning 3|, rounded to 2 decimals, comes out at 0.82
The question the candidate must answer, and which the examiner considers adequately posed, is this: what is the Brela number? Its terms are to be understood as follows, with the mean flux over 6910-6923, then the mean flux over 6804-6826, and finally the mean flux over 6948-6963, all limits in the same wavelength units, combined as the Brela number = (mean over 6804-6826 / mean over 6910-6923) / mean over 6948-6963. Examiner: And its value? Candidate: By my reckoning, 0.0667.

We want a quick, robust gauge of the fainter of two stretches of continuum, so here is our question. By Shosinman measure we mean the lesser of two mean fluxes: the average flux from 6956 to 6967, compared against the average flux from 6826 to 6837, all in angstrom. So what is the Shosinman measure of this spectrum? 15.3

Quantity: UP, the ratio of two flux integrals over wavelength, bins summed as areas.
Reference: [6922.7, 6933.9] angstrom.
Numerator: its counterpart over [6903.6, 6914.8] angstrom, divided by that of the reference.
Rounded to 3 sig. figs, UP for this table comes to 1.05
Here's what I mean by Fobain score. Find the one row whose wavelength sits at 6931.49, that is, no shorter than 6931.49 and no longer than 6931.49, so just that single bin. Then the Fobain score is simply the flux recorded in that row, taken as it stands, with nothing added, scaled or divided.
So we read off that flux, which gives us 15.33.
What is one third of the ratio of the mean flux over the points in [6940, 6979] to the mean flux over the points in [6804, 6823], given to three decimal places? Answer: 0.329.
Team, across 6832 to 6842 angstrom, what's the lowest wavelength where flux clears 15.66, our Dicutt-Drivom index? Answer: 6836.39 angstrom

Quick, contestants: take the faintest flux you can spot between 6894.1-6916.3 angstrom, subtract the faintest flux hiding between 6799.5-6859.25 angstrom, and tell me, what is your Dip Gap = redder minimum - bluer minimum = 1.2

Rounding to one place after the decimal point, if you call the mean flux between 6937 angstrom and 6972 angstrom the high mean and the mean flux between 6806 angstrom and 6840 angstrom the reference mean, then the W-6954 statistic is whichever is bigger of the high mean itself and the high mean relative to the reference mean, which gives 15.4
